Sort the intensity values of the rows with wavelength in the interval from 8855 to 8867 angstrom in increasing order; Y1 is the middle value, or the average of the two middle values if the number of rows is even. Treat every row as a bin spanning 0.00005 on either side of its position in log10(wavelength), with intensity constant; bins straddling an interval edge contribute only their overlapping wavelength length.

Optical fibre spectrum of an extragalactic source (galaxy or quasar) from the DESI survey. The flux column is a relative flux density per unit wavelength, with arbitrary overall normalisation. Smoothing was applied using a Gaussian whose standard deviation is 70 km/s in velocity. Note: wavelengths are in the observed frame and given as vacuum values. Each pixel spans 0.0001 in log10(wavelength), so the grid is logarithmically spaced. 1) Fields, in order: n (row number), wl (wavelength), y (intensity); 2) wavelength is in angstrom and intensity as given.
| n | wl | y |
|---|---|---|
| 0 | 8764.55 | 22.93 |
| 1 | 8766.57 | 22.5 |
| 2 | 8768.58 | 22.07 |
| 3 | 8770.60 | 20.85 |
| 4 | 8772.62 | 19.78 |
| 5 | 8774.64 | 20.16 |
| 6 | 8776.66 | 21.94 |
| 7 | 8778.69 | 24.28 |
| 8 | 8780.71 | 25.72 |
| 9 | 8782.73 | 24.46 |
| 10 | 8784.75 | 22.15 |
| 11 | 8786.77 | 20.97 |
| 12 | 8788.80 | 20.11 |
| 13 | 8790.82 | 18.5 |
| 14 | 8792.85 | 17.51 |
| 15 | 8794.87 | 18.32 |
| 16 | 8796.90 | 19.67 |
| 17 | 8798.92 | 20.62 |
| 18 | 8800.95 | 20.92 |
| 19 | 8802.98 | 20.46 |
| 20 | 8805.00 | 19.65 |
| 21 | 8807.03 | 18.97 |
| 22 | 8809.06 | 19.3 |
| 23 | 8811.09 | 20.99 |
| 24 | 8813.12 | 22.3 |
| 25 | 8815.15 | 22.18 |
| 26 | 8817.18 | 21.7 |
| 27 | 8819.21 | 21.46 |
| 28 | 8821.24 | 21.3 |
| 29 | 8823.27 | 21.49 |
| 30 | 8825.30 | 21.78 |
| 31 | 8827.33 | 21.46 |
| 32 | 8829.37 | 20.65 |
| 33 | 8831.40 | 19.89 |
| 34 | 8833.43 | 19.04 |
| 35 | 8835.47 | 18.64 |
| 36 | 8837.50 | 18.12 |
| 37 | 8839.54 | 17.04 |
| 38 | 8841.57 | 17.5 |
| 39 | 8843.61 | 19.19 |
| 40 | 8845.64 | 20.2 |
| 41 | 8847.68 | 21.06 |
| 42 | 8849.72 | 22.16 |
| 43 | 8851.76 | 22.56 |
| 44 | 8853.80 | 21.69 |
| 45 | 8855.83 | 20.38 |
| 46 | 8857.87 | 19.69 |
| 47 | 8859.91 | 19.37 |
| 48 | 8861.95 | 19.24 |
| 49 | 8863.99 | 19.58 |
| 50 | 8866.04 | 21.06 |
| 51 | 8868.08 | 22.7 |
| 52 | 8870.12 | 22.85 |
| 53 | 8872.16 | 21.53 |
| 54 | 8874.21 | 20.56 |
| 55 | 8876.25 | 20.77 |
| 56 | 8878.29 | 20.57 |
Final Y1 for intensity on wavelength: 19.6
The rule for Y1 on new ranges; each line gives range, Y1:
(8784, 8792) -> 20.5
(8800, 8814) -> 20.5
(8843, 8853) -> 21.1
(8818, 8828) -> 21.5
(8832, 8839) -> 18.6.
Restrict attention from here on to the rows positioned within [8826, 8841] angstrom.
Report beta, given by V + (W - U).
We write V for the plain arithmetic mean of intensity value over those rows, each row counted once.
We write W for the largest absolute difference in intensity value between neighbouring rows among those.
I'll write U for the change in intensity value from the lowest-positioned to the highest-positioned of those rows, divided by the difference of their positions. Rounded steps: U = -0.36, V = 19.3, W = 1.08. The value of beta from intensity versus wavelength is 20.7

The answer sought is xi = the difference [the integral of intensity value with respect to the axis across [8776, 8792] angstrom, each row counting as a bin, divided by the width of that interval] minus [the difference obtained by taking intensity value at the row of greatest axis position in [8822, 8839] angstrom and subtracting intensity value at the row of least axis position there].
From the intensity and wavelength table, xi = 25.6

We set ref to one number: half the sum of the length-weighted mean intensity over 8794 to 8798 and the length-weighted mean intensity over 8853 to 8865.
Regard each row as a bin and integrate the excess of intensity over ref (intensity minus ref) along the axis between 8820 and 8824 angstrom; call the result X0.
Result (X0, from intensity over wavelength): 7.5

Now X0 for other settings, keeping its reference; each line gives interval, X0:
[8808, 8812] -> 2.4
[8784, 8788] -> 7.7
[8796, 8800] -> 2.6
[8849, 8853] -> 11.3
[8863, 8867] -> 3.2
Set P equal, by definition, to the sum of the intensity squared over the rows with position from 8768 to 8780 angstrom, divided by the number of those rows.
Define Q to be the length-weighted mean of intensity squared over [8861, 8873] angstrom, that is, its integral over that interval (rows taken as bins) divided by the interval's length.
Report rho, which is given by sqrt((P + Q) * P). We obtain 652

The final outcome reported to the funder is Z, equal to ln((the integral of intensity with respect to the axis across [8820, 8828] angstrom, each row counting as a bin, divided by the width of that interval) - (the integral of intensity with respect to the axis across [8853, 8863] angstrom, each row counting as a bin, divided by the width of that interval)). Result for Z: 0.39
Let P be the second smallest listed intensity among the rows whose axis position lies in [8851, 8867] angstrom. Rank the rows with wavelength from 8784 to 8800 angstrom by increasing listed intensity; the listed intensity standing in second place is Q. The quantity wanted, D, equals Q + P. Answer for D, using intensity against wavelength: 37.7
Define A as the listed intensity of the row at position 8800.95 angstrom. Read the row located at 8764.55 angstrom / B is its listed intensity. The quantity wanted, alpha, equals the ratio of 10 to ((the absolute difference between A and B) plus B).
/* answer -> 0.401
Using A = 20.92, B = 22.93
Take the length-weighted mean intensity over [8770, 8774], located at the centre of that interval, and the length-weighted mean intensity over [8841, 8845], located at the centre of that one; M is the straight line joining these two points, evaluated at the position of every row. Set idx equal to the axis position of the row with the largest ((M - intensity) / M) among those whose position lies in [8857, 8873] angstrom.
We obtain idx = 8861.95 angstrom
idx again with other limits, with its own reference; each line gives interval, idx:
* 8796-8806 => 8796.90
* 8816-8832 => 8831.40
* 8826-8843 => 8839.54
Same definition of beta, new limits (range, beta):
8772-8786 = 24.8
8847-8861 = 22.4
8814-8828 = 22.2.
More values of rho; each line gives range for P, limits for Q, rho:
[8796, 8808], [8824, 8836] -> 573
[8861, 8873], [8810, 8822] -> 643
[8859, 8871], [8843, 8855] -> 621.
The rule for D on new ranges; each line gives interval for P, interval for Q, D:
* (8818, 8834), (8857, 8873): 39.3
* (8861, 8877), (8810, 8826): 40.9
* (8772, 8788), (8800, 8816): 39.5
